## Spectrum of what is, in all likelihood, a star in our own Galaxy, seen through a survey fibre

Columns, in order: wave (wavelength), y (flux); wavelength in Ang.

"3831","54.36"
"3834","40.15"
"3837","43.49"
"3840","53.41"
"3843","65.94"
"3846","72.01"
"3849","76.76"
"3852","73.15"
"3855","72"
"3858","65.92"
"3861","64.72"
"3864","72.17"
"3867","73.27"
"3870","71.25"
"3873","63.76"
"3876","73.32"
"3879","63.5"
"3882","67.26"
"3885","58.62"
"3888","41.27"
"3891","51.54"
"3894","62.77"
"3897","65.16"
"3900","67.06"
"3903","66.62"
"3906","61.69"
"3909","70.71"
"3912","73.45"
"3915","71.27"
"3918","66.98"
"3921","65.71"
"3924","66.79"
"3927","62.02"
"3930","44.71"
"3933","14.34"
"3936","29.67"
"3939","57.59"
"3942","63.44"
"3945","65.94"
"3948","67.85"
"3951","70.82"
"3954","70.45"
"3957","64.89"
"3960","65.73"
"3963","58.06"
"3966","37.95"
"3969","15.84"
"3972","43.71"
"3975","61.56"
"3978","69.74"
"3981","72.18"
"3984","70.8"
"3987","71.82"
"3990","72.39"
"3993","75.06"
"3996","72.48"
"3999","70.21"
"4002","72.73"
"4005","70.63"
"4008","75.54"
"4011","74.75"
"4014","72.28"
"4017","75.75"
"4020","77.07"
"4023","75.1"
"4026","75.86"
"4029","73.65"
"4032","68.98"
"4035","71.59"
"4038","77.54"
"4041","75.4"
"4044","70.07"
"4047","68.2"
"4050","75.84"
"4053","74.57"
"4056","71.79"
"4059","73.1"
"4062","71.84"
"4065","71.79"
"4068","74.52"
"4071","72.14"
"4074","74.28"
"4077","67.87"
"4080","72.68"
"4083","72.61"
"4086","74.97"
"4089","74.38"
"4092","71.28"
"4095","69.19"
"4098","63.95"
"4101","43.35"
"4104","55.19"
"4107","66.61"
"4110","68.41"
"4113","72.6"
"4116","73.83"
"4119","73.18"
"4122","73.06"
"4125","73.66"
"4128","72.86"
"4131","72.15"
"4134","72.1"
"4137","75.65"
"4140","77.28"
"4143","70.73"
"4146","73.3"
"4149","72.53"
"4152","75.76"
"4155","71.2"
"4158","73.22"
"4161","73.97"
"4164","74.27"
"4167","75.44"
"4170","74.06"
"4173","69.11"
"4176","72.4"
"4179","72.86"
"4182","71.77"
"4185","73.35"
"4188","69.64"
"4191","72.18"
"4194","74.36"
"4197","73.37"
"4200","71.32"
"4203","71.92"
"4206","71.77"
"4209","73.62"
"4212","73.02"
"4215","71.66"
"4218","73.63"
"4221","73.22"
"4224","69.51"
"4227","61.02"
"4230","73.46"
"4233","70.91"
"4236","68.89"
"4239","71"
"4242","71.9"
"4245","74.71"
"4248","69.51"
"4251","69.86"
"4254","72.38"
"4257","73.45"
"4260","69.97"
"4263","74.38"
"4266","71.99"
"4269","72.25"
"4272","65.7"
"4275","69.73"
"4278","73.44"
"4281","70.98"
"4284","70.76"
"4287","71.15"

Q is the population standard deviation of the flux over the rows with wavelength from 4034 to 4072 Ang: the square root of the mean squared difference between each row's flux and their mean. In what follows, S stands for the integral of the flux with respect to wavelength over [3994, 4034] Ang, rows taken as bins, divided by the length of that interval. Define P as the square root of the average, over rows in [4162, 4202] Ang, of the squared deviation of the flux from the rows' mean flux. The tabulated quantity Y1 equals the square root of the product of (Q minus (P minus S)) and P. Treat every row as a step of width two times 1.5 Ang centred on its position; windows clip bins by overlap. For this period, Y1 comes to 11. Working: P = 1.8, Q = 2.4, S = 73.5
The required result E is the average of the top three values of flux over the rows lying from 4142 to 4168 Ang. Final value 75.2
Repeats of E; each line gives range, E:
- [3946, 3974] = 69.7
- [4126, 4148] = 75.4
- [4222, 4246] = 73.4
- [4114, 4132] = 73.6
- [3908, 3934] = 71.8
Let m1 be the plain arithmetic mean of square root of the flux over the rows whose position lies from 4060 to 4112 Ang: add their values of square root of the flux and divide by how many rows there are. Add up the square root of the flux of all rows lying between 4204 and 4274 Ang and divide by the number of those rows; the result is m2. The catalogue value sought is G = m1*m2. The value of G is 69.7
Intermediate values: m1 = 8.26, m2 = 8.44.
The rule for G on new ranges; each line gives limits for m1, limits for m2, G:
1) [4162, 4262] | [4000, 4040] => 72.9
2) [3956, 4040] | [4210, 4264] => 68.7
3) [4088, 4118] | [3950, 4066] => 66.7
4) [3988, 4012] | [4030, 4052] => 72.7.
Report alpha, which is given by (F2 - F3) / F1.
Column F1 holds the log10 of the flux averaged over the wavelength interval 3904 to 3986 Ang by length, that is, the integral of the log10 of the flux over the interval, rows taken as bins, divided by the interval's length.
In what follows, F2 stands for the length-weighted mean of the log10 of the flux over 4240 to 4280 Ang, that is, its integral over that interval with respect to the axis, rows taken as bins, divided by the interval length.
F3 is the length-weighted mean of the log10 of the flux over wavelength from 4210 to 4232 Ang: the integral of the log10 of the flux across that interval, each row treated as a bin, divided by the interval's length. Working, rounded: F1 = 1.74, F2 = 1.85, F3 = 1.85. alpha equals 0.002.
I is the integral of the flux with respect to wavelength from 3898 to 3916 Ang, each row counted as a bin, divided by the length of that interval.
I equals 68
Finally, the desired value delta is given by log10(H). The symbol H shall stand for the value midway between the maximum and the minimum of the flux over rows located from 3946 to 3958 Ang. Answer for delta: 1.83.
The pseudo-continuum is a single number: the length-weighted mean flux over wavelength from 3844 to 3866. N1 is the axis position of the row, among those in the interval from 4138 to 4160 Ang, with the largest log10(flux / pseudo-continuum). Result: 4140 Ang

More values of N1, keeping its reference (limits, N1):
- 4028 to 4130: 4038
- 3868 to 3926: 3912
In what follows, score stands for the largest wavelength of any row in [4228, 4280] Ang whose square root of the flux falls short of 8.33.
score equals 4272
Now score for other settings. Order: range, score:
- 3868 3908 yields 3906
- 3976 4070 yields 4047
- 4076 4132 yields 4110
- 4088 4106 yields 4104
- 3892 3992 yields 3975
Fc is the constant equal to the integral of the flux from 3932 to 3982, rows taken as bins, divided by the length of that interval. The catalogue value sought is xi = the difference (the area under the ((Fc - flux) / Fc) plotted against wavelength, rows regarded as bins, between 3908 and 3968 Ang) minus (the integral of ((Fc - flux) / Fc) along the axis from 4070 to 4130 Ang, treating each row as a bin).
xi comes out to 11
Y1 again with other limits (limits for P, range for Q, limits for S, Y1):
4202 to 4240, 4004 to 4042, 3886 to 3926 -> 14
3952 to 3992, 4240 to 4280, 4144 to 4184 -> 31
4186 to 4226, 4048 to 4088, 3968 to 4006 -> 10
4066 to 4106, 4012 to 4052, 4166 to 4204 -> 24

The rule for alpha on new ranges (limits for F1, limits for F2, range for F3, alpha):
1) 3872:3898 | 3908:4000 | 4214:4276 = -0.053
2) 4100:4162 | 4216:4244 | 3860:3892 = 0.026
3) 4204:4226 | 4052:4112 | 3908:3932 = 0.022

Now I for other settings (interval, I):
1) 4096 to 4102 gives 56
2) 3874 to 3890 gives 61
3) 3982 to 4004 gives 72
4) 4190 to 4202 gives 73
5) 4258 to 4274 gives 71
